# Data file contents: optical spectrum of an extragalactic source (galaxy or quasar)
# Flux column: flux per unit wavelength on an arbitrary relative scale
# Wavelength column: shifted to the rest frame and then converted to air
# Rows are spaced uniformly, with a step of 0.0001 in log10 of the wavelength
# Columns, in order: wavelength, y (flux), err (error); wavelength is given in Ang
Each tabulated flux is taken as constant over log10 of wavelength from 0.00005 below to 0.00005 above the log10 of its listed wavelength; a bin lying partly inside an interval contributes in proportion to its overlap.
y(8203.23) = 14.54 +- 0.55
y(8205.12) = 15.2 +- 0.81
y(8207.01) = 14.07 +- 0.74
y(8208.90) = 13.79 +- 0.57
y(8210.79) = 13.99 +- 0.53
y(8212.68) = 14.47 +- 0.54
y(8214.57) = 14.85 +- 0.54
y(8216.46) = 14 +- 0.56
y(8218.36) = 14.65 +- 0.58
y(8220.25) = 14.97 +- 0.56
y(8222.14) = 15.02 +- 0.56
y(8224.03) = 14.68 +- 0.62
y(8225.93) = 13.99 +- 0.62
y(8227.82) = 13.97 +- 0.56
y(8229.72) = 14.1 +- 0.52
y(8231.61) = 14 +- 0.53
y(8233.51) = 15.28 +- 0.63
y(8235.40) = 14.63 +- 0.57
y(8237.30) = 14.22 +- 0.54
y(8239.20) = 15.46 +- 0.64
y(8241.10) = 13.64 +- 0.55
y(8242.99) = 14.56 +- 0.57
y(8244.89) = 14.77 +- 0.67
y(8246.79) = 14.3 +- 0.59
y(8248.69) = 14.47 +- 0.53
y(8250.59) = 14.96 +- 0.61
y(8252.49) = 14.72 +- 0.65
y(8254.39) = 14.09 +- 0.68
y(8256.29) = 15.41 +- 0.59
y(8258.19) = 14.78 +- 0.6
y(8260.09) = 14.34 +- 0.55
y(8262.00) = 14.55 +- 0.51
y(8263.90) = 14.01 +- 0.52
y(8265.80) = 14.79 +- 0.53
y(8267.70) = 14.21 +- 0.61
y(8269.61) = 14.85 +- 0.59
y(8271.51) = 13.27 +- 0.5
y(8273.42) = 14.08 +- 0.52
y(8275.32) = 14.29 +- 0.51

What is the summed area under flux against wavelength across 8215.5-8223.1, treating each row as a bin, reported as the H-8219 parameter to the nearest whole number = 111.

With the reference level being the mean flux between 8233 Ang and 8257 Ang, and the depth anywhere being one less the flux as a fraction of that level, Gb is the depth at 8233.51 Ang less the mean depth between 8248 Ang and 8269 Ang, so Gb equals -0.048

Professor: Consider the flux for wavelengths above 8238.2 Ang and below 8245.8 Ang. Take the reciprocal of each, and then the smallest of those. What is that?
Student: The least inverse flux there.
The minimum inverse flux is 0.0647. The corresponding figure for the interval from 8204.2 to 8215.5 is 0.0658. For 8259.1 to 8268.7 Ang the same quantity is 0.0676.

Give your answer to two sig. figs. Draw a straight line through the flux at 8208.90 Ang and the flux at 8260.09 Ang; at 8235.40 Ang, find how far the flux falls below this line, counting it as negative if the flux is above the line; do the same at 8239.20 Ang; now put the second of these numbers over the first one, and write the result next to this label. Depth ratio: 2.4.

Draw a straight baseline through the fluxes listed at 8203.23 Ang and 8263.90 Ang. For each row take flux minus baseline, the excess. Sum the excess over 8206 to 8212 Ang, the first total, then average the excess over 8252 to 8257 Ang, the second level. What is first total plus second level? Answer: -1.0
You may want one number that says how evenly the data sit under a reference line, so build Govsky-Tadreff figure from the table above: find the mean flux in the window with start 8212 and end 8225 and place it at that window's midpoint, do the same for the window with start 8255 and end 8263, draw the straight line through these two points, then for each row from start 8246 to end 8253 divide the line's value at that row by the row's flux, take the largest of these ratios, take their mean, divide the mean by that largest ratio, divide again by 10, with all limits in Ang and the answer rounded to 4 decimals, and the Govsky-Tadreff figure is 0.0979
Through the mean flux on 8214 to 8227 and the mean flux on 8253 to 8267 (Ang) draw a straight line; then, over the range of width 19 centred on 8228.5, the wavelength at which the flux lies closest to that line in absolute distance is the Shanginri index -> 8235.40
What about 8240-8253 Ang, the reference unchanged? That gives 8242.99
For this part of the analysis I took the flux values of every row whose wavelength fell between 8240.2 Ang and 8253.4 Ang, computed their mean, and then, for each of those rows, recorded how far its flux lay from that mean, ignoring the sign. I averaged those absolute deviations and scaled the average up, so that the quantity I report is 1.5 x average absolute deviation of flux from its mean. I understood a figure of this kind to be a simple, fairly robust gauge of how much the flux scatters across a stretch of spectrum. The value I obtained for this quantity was 0.5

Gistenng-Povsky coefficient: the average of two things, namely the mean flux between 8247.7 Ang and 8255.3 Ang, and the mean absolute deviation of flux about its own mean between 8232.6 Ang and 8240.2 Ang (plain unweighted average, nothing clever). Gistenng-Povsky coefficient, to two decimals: 7.52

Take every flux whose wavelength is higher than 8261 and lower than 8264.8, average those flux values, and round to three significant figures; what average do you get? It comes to 14.3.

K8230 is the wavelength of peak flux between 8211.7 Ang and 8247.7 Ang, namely 8239.20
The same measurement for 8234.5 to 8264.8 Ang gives 8239.20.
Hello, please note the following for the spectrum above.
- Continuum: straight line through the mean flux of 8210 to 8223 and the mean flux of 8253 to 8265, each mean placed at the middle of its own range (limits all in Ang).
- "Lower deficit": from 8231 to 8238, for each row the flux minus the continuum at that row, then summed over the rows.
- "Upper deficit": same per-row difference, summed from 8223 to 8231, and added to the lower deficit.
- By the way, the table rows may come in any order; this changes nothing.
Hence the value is -1.6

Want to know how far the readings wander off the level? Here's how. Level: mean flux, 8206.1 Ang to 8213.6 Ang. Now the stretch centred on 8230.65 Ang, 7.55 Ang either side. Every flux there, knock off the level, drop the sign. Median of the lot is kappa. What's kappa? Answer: 0.125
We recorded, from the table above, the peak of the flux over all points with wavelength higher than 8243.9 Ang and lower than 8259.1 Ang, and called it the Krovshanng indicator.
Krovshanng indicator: 15.41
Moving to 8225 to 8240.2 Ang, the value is 15.46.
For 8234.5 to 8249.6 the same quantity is 15.46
